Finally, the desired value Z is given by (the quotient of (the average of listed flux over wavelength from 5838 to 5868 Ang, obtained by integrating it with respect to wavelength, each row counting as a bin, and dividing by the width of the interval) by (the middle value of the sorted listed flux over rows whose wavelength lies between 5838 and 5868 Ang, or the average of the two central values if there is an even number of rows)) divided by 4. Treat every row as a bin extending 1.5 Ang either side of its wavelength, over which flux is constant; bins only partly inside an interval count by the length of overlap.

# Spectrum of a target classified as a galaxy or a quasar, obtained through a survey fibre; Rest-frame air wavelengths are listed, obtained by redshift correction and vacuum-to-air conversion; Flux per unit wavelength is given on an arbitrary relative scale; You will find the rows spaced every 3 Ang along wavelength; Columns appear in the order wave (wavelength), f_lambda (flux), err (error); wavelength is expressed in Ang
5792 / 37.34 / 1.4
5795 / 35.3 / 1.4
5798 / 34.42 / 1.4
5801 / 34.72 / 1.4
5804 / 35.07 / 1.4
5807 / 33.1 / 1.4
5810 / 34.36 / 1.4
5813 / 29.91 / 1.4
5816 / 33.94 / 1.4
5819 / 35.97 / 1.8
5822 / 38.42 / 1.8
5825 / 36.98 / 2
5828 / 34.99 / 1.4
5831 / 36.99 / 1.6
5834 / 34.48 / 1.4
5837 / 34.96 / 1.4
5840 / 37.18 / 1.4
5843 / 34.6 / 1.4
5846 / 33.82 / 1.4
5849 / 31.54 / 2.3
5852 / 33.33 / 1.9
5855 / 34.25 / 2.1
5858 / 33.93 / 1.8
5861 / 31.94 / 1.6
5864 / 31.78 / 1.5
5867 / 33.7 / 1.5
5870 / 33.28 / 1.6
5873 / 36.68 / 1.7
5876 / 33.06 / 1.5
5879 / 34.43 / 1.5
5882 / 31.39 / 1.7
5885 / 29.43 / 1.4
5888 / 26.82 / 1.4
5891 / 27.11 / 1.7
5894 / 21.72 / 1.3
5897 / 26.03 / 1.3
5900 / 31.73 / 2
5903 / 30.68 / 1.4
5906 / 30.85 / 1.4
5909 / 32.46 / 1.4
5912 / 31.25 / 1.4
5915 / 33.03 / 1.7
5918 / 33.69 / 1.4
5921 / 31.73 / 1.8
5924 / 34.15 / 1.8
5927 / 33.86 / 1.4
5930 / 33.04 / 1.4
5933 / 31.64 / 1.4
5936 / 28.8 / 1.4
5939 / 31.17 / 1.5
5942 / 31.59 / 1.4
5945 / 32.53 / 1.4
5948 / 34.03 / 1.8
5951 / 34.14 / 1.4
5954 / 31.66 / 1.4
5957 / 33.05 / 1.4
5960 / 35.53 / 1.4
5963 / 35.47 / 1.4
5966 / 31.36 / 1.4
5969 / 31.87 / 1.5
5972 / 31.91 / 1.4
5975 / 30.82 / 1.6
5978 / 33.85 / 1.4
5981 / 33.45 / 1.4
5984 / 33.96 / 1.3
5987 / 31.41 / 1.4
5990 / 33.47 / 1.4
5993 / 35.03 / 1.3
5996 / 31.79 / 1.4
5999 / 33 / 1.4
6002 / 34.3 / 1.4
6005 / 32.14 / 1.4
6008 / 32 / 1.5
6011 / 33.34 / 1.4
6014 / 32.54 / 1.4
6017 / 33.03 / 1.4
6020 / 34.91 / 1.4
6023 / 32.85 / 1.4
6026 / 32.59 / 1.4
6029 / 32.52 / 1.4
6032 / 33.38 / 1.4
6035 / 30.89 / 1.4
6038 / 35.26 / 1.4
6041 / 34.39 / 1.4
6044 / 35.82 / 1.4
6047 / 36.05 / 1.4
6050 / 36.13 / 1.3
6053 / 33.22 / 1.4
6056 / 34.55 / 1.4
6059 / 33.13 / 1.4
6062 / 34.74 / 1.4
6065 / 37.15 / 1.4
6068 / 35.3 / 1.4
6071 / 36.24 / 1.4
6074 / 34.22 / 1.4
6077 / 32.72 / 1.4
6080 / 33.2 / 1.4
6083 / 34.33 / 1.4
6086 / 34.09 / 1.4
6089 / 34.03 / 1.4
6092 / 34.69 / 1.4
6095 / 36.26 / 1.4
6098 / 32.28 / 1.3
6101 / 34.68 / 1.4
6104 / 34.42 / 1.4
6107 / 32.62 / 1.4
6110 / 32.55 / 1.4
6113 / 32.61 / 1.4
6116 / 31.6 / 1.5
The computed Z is 0.249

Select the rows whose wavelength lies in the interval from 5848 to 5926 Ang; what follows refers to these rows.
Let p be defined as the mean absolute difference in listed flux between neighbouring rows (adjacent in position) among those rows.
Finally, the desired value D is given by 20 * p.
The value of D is 40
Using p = 2.0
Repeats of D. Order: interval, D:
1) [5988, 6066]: 29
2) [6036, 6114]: 25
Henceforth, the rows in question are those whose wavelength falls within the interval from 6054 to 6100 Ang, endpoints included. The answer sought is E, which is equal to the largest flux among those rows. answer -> 37.15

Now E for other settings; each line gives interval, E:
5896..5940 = 34.15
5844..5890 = 36.68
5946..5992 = 35.53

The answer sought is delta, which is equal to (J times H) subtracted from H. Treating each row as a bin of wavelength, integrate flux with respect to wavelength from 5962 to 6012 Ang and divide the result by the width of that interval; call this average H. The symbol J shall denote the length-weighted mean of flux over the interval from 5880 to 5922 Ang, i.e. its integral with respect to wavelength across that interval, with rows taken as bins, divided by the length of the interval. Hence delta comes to -949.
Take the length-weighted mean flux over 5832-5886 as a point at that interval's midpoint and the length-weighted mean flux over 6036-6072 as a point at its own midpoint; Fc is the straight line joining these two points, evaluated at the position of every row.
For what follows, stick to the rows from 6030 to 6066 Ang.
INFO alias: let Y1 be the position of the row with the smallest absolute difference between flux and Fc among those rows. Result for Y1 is 6038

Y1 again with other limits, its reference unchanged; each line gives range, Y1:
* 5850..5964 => 5867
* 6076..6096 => 6092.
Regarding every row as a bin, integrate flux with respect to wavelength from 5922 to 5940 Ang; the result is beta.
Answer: 578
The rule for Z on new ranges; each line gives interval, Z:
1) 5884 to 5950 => 0.244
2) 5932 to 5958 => 0.253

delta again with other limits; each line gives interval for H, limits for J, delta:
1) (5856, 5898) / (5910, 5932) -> -987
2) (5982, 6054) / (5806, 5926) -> -1064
